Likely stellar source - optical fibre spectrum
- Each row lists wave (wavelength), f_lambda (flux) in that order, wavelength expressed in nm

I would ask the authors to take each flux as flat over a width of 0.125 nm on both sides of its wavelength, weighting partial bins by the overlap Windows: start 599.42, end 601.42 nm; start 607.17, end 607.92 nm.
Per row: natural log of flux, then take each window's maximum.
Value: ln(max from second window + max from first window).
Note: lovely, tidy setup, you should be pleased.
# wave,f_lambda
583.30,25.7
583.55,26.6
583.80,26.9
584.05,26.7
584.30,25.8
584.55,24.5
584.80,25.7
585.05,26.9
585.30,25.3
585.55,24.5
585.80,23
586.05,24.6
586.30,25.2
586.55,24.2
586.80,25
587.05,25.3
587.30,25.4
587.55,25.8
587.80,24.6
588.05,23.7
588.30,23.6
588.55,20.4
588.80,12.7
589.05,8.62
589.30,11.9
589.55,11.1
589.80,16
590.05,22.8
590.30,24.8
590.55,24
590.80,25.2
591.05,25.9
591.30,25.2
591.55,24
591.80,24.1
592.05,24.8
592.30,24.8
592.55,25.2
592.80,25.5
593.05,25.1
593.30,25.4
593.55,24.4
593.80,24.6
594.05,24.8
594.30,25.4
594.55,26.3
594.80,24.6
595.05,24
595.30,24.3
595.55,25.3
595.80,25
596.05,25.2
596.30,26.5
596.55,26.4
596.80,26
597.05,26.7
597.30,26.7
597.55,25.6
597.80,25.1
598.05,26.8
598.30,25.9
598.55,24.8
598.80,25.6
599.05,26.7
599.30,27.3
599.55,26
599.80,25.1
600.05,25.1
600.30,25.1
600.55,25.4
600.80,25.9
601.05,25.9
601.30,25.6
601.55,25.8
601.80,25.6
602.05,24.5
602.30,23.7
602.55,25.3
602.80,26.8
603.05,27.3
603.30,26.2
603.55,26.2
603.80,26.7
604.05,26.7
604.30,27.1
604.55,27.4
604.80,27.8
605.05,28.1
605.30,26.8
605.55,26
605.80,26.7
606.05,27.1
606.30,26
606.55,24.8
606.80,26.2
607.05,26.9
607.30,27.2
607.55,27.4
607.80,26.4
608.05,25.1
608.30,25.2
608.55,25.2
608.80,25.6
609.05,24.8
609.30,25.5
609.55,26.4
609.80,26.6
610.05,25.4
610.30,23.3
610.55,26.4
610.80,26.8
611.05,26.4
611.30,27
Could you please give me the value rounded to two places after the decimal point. 1.88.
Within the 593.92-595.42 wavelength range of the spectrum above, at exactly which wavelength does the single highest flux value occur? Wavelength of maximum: 594.55 nm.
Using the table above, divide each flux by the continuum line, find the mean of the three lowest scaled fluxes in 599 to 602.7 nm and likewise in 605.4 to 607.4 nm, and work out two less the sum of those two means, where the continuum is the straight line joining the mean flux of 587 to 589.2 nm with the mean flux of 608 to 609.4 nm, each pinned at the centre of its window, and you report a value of -0.06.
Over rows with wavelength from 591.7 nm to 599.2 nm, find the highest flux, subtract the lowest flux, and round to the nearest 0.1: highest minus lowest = 2.8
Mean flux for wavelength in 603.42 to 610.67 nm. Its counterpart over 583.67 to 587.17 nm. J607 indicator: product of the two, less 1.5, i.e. 661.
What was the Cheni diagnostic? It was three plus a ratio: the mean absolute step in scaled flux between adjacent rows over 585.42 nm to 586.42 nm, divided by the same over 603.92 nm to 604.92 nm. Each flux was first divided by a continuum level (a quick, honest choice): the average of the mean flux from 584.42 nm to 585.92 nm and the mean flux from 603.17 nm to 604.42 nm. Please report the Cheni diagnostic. 6.4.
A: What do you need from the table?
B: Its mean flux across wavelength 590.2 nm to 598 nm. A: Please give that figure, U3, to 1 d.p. 25.2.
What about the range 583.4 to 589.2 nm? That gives 23.7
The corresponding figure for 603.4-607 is 26.7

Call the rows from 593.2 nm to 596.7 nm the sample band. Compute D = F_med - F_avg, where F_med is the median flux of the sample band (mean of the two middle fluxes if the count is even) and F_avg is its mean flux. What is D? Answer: -0.06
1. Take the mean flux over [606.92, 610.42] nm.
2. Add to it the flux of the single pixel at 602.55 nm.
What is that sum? 51.1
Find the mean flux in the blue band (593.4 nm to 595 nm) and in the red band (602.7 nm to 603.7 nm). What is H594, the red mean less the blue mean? 1.6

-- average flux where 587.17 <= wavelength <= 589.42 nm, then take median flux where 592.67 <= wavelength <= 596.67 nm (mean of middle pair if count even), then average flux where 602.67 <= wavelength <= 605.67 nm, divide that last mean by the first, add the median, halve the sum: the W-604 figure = 13.3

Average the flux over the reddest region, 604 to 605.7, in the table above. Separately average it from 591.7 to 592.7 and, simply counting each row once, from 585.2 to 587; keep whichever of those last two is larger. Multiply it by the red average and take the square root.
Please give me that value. 25.9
